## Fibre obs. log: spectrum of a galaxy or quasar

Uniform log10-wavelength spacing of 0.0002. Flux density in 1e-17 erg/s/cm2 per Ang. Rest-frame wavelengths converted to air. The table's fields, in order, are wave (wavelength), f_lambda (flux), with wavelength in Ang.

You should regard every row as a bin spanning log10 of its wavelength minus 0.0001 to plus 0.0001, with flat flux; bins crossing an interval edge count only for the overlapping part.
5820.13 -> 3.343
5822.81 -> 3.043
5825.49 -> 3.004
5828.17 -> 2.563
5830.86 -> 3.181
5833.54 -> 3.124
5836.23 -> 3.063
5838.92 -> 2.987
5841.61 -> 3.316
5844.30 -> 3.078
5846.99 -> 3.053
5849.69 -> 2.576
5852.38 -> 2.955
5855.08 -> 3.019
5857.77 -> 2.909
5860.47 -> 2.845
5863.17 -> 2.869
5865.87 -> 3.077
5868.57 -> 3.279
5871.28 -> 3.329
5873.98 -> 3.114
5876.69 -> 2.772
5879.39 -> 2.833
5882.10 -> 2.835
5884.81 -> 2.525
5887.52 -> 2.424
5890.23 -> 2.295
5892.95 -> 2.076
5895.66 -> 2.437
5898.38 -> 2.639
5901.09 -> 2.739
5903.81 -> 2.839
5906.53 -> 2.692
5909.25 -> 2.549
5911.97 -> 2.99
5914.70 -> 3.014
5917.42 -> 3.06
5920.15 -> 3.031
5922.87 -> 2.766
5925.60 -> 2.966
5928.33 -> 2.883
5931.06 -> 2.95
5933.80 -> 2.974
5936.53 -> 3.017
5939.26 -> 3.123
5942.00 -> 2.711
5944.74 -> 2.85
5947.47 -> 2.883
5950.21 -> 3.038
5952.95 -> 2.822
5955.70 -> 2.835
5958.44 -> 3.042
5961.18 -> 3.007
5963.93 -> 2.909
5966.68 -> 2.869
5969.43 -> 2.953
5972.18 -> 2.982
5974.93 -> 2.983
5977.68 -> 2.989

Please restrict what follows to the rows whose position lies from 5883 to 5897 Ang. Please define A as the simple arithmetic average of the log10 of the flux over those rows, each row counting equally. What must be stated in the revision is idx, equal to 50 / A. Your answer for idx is 135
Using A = 0.370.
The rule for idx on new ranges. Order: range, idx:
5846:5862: 109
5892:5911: 123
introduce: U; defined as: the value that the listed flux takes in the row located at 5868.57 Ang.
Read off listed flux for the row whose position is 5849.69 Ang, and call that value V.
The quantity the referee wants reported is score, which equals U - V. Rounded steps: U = 3.279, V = 2.576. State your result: 0.70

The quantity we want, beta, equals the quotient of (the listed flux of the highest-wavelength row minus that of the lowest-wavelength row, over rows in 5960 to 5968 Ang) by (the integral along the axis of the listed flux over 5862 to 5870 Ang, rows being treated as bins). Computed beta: -0.006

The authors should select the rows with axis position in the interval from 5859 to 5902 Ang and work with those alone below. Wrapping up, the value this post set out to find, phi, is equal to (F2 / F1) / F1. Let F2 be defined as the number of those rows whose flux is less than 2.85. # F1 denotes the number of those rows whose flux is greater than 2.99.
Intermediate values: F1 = 4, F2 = 11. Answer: 0.7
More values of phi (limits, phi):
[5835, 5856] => 0.0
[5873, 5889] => 5.0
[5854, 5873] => 0.1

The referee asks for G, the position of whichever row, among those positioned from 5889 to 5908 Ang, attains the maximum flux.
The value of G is 5903.81 Ang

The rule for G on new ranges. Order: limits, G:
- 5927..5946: 5939.26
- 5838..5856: 5841.61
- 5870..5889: 5871.28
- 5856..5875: 5871.28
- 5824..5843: 5841.61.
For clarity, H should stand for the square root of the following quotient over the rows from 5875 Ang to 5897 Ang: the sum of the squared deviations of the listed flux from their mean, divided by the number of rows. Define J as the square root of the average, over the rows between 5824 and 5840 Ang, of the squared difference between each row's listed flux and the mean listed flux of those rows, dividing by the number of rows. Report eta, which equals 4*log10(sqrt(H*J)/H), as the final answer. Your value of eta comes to -0.21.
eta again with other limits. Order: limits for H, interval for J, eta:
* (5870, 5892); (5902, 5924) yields -0.54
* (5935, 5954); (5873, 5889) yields 0.46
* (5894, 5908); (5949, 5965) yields -0.33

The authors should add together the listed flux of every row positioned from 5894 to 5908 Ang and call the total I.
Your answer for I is 13.3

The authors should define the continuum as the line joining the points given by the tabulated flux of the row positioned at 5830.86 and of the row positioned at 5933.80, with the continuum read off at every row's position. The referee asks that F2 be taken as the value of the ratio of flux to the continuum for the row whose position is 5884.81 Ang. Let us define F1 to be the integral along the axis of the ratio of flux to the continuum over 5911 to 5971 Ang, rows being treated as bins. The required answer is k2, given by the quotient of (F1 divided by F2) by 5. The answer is 14.5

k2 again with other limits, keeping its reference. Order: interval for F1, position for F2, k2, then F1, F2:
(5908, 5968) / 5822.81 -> 12.4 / 59.1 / 0.95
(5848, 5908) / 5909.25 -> 12.8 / 54.0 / 0.84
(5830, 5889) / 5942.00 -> 12.2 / 55.9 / 0.92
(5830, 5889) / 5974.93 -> 10.8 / 55.9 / 1.03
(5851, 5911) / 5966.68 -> 11.0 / 54.0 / 0.99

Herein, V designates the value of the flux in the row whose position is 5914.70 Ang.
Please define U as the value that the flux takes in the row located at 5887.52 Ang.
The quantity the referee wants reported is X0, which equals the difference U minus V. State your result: -0.6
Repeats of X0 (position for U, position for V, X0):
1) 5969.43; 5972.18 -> 0.0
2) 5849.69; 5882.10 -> -0.3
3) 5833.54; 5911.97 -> 0.1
